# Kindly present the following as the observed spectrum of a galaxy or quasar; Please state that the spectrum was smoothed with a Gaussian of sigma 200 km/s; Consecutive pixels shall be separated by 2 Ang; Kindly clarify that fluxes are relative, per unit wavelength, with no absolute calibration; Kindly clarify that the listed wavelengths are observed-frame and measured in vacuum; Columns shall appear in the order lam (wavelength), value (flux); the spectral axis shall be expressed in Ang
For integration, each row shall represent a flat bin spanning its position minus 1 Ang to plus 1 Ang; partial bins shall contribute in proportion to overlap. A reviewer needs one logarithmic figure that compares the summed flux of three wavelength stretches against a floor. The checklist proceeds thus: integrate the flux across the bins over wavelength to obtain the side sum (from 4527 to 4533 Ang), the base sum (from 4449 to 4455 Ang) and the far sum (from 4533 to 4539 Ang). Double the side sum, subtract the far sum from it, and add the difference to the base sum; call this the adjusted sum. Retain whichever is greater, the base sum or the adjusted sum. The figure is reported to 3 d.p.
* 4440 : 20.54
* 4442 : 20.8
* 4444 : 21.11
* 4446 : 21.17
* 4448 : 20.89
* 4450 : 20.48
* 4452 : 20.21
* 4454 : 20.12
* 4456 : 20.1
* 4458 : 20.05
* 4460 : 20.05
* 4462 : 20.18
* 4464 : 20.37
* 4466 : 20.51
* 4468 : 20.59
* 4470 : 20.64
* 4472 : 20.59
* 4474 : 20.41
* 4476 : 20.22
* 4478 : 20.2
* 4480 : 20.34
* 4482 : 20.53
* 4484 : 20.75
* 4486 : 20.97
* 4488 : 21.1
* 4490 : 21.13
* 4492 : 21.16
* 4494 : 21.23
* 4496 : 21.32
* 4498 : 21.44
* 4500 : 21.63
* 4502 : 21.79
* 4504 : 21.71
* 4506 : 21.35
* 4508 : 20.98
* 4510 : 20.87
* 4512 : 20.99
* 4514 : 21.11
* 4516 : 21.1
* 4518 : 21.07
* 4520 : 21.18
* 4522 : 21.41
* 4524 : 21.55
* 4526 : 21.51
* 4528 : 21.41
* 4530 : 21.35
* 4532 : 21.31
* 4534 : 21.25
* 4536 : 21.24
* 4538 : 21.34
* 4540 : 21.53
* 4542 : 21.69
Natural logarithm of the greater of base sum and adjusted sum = 5.522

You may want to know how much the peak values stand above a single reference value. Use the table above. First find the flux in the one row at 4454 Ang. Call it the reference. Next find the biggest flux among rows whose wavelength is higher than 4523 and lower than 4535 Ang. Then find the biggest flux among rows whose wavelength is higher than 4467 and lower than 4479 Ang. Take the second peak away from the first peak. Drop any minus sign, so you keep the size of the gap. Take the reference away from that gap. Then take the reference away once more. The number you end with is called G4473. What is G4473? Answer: -39.3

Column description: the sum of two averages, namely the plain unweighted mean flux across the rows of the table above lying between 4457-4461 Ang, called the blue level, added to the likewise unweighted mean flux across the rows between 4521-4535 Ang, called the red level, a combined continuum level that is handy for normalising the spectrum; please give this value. 41.45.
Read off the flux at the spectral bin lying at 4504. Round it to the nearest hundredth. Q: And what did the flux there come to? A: 21.71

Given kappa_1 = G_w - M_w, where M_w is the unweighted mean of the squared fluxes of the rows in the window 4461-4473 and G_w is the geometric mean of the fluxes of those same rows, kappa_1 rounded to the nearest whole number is -399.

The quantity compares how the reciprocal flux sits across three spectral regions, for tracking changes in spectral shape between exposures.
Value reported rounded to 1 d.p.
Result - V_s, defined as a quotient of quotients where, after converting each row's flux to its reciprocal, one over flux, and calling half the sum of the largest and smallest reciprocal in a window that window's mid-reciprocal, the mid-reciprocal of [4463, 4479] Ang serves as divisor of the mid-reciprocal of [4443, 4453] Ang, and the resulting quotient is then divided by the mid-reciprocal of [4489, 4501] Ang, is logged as 21.1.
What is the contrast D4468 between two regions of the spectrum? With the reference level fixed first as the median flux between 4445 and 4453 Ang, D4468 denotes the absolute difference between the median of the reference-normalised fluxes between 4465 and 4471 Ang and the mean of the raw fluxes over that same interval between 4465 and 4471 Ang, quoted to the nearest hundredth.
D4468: 19.58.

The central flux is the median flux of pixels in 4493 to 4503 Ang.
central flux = 21.44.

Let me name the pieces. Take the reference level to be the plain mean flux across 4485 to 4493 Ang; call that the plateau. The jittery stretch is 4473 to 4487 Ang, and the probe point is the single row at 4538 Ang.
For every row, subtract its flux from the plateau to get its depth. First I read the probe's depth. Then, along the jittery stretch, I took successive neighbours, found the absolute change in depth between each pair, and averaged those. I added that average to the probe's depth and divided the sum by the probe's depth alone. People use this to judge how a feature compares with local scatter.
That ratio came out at 0.3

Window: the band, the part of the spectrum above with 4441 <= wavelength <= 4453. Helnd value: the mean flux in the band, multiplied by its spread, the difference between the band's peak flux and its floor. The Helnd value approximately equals 20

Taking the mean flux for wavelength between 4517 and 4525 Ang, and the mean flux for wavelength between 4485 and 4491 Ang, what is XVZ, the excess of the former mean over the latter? 0.24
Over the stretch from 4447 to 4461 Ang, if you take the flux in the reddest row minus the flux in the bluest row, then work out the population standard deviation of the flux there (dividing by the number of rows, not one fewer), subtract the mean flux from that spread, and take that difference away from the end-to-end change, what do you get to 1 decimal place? 19.1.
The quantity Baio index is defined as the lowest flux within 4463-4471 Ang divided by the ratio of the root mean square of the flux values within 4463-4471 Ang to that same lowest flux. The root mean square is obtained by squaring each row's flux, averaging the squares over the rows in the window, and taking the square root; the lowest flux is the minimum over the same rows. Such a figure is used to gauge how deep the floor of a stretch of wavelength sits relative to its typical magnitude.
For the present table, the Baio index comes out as 20.2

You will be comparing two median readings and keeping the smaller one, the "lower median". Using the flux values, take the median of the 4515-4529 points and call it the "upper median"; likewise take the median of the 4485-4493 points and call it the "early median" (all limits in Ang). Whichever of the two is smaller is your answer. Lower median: 21.1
